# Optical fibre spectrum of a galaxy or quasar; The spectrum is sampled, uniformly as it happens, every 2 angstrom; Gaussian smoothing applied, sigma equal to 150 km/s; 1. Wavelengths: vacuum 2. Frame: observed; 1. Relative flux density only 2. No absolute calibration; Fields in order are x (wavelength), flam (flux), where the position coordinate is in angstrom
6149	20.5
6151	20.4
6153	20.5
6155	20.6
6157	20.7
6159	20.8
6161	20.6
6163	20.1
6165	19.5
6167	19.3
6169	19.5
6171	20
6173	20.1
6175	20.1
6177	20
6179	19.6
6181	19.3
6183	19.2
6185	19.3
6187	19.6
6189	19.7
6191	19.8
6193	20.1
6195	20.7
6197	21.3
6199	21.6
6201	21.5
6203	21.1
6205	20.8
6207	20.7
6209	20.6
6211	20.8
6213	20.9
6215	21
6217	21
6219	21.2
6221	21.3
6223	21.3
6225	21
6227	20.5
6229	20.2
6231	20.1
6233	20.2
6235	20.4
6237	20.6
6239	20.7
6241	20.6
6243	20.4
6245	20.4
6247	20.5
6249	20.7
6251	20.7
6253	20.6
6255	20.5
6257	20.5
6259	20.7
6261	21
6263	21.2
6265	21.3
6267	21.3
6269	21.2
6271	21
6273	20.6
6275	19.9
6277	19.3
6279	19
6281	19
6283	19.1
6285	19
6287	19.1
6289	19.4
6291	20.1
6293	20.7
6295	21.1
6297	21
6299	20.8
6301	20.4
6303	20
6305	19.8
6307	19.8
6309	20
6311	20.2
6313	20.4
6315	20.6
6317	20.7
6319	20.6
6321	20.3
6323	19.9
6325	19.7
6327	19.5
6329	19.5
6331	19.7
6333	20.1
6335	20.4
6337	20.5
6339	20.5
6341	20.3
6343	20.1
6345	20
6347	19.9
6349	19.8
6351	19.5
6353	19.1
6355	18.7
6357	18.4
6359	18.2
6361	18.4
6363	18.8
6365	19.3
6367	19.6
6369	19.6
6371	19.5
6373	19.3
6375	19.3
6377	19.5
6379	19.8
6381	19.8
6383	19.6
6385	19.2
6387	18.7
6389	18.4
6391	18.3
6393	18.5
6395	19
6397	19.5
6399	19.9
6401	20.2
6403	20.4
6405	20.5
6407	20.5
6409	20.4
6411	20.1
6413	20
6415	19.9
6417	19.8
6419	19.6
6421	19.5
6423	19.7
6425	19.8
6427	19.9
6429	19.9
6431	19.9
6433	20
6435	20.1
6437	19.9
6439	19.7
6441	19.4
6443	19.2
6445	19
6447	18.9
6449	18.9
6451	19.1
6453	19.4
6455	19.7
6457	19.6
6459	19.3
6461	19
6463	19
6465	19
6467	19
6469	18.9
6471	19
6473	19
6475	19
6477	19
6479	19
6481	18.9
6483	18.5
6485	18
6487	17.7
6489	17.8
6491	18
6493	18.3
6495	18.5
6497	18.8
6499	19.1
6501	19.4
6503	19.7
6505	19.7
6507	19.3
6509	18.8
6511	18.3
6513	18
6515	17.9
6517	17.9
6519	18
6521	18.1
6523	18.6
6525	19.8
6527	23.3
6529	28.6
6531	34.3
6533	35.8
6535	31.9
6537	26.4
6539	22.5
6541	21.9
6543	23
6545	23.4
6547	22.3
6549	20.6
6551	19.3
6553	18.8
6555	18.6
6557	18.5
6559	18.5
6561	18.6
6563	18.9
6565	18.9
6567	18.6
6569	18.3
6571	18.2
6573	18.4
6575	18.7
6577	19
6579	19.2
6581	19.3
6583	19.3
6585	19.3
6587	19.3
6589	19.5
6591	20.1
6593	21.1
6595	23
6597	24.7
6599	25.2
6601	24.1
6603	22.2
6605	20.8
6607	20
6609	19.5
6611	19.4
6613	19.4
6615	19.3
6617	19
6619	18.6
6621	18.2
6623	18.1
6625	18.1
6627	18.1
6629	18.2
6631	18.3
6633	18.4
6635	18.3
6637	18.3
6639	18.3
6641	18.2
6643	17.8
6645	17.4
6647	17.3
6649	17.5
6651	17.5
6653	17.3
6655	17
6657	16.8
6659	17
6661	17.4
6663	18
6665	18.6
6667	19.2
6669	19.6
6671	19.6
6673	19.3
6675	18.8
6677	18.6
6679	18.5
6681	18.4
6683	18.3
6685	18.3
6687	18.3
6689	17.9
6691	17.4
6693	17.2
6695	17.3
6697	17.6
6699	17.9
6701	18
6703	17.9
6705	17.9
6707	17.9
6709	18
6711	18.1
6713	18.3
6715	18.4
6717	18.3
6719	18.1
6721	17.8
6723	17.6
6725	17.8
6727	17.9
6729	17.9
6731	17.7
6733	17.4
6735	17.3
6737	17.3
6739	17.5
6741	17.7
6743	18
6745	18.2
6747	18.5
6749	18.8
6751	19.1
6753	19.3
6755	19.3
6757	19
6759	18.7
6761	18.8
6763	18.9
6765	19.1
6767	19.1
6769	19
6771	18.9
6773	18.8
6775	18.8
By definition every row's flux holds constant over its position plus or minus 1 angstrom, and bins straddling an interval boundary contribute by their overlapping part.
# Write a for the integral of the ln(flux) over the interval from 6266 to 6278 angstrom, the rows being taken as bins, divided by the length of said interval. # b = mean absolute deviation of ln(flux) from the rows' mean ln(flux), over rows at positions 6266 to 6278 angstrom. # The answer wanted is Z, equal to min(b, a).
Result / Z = 0.031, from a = 3.02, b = 0.031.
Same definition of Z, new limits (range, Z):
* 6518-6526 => 0.031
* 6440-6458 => 0.013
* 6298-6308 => 0.017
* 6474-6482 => 0.002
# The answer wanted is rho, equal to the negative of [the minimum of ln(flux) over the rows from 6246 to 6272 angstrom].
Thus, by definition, -3.020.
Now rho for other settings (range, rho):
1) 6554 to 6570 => -2.907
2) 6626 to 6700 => -2.821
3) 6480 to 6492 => -2.874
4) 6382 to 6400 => -2.907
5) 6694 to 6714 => -2.851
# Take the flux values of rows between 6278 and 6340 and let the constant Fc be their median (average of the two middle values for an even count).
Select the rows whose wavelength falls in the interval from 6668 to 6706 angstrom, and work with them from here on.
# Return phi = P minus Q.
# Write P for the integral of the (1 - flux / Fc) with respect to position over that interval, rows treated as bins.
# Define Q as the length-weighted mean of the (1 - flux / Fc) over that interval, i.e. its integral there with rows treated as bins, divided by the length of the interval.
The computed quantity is 3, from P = 3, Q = 0.09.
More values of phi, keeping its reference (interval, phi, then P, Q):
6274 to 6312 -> 0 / 0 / 0.01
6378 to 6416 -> 1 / 1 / 0.02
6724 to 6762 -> 3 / 4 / 0.09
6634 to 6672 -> 4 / 4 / 0.11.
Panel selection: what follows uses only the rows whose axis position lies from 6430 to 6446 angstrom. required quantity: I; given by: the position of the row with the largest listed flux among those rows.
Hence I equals 6435 angstrom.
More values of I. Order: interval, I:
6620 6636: 6633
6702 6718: 6715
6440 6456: 6455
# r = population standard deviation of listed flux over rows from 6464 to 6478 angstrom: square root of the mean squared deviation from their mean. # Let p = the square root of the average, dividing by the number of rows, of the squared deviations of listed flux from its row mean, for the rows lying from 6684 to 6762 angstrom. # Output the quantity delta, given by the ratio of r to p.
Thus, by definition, 0.1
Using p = 0.55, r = 0.0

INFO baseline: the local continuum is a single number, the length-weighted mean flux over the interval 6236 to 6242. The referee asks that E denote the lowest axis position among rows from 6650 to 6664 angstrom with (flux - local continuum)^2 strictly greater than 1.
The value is 6651 angstrom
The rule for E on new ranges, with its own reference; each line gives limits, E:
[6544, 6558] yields 6545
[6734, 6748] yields 6735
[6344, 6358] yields 6351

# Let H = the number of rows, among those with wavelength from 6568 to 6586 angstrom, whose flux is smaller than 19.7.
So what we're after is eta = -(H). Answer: -9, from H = 9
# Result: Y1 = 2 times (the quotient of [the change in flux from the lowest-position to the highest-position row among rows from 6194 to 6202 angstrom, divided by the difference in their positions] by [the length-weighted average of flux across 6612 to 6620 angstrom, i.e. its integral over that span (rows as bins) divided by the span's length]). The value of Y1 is 0.014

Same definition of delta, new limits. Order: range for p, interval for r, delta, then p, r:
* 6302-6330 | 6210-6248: 0.9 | 0.39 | 0.4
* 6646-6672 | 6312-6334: 0.4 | 0.96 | 0.4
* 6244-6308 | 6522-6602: 5.9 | 0.74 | 4.3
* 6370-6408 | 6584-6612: 3.1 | 0.66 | 2.1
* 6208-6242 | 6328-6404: 1.8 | 0.37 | 0.7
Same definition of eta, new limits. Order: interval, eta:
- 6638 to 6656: -9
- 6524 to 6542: 0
